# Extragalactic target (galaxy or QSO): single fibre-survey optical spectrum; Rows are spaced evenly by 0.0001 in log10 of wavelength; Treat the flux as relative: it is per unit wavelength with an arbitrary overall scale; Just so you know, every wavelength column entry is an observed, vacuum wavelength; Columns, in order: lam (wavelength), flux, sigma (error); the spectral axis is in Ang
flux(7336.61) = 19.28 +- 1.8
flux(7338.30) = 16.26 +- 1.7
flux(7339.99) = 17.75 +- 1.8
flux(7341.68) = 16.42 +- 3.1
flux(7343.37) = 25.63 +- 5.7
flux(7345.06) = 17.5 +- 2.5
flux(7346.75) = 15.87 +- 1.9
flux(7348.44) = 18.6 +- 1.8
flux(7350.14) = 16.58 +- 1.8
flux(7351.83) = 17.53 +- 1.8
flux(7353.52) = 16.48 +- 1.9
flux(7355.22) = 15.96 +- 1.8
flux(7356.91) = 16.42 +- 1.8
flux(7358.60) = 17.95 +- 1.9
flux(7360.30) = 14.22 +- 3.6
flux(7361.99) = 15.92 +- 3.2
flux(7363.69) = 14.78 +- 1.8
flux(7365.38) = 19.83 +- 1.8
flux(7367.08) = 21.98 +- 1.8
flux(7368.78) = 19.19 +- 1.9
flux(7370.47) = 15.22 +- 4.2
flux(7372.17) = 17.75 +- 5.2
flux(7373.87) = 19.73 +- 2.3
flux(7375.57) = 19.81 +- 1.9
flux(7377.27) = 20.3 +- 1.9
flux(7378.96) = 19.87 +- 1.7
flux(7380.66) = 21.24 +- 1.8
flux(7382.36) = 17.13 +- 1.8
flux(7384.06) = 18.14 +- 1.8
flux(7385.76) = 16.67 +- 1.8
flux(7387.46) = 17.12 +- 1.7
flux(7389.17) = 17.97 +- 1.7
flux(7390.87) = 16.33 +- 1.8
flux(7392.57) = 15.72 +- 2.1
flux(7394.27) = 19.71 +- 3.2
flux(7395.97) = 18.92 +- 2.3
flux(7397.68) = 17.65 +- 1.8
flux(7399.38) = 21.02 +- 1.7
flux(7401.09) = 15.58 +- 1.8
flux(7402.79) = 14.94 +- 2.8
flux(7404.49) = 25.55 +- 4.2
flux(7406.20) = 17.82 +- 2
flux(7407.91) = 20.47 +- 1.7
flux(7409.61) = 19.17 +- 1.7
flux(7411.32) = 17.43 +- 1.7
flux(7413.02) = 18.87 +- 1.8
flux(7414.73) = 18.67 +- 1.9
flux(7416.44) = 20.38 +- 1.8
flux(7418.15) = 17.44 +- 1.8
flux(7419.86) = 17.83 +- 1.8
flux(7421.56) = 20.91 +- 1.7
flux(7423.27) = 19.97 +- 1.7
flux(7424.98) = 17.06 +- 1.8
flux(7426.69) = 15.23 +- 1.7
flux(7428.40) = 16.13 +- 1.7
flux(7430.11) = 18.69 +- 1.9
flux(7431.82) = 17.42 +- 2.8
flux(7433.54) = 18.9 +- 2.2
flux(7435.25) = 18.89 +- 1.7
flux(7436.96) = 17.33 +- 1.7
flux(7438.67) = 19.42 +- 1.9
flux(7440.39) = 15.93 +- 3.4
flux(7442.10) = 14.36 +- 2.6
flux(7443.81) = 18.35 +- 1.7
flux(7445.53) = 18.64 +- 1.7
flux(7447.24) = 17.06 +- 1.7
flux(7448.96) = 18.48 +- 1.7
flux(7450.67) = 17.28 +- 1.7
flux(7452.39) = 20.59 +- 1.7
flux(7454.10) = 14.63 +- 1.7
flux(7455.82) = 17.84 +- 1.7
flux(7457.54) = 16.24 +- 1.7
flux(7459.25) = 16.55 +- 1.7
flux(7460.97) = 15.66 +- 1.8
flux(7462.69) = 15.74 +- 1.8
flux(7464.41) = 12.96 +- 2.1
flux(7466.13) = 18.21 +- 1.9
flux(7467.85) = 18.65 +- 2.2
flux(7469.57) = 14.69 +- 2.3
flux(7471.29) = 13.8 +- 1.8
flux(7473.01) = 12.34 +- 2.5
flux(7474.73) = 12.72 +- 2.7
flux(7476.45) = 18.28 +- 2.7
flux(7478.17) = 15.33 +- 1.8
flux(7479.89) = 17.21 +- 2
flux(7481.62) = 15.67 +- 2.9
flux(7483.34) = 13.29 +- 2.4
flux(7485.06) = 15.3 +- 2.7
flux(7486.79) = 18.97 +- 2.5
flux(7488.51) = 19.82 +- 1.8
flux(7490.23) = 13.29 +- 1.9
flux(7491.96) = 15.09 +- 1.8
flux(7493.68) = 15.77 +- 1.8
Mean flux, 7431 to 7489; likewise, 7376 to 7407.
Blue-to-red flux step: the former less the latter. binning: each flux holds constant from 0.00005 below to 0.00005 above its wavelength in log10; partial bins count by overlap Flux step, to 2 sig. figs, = -1.8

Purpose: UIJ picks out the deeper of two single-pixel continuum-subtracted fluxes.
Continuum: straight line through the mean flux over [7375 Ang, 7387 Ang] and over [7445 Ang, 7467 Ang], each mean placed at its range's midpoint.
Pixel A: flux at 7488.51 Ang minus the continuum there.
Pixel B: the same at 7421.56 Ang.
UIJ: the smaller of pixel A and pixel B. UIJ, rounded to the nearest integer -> 3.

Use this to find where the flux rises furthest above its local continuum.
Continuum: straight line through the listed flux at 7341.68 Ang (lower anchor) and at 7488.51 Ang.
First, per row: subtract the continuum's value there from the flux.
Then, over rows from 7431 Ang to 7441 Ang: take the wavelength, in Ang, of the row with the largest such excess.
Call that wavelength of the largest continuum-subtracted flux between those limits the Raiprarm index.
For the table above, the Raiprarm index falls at 7438.67 Ang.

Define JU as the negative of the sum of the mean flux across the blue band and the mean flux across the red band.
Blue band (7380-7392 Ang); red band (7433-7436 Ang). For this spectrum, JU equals -37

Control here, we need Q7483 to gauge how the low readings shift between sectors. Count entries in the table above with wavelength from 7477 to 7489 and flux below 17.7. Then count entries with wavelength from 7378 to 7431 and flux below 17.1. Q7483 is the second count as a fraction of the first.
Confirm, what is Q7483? 1.6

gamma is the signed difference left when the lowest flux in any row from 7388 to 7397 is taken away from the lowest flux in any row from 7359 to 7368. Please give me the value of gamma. -1.5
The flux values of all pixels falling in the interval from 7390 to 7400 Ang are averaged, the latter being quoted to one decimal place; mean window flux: 18.2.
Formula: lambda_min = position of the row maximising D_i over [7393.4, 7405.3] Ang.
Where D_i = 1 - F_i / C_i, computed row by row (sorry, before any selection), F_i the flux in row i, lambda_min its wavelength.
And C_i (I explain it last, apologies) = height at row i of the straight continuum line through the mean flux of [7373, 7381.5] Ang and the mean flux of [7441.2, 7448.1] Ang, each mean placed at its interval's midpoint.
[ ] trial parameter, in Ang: 7402.79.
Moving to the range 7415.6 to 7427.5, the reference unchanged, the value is 7426.69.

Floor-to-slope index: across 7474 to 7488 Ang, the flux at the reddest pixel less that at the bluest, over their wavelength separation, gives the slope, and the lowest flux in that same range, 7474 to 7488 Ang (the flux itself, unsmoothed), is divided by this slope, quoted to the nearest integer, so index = 25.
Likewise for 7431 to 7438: -990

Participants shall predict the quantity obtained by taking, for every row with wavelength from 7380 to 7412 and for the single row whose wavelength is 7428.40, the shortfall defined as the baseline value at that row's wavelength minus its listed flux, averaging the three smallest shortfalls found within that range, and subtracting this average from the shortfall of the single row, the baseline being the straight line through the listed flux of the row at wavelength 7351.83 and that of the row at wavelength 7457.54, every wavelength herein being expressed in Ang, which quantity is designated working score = 6.1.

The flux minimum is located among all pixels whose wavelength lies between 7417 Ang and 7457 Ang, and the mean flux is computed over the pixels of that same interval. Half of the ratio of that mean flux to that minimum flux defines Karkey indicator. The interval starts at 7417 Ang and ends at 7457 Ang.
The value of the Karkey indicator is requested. 0.618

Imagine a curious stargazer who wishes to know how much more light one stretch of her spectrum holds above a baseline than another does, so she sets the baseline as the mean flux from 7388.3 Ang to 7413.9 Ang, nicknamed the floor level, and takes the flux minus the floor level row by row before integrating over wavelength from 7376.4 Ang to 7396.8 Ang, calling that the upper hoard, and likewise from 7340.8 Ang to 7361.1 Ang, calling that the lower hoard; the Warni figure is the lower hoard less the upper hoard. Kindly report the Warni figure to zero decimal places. -17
